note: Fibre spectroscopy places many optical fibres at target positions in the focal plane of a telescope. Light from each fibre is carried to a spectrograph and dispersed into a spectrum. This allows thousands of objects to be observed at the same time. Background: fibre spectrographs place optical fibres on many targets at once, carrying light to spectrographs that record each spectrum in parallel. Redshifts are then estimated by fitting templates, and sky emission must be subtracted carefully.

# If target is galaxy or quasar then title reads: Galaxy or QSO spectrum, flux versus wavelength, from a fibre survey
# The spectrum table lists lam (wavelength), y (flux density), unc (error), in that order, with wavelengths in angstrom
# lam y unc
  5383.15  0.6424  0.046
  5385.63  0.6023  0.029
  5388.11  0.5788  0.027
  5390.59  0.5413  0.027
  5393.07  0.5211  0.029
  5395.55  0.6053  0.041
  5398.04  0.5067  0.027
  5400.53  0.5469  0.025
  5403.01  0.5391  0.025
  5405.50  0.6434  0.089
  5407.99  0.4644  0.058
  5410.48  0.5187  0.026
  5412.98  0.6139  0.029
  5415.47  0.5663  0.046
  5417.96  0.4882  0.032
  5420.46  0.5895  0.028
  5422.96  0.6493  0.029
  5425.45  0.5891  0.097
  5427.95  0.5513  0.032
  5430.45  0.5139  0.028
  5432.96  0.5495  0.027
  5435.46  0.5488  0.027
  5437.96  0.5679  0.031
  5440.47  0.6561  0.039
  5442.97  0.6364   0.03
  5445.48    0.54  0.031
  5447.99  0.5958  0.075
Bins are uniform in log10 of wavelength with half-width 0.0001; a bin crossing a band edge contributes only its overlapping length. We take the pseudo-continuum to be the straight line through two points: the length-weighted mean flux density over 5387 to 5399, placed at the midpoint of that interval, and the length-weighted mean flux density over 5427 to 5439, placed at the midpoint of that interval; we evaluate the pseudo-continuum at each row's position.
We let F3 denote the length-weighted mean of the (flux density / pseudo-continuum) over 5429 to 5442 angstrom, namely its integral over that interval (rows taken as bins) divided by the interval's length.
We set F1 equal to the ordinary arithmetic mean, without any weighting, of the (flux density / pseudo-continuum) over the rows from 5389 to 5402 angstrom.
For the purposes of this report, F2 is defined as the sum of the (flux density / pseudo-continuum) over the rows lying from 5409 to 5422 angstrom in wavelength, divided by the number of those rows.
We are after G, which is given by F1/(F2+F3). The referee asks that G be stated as 0.480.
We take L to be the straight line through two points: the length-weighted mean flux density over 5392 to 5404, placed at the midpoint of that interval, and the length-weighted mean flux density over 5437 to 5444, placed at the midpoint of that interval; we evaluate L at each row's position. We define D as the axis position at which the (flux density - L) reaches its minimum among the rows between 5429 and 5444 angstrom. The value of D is 5430.45 angstrom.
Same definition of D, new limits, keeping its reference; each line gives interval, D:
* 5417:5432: 5417.96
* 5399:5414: 5407.99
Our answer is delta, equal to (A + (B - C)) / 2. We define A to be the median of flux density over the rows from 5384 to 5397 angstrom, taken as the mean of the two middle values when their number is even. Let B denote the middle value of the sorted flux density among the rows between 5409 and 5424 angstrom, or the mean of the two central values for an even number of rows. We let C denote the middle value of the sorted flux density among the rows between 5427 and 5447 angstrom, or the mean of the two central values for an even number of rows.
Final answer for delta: 0.303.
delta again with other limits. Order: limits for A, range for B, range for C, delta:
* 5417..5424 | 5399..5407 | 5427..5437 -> 0.294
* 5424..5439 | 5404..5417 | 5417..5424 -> 0.264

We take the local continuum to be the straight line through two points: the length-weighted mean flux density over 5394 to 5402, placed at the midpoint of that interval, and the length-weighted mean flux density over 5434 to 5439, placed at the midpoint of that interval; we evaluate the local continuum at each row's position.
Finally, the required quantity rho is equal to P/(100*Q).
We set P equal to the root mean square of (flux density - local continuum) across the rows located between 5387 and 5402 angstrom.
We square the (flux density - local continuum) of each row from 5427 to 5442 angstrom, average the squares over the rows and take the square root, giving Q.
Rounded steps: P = 0.034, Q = 0.044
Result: 0.0076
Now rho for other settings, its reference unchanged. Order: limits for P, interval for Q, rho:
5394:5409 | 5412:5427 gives 0.0105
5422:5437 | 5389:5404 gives 0.0139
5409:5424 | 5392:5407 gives 0.0116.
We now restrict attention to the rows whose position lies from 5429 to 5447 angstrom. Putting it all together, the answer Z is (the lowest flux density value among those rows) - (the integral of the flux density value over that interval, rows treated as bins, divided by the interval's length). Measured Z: -0.059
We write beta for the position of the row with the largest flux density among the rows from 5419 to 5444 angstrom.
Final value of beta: 5440.47 angstrom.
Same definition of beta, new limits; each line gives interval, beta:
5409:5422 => 5412.98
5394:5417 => 5405.50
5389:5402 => 5395.55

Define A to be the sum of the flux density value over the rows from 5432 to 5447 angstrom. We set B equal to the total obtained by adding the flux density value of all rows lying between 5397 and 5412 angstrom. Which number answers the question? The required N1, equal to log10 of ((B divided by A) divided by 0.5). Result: 0.265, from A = 3.50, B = 3.22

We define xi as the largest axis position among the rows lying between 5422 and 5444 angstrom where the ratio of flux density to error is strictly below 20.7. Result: 5440.47 angstrom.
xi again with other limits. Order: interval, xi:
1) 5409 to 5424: 5417.96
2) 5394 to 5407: 5405.50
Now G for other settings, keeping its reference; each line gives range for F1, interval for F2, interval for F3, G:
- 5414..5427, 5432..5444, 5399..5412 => 0.508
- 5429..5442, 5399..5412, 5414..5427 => 0.510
